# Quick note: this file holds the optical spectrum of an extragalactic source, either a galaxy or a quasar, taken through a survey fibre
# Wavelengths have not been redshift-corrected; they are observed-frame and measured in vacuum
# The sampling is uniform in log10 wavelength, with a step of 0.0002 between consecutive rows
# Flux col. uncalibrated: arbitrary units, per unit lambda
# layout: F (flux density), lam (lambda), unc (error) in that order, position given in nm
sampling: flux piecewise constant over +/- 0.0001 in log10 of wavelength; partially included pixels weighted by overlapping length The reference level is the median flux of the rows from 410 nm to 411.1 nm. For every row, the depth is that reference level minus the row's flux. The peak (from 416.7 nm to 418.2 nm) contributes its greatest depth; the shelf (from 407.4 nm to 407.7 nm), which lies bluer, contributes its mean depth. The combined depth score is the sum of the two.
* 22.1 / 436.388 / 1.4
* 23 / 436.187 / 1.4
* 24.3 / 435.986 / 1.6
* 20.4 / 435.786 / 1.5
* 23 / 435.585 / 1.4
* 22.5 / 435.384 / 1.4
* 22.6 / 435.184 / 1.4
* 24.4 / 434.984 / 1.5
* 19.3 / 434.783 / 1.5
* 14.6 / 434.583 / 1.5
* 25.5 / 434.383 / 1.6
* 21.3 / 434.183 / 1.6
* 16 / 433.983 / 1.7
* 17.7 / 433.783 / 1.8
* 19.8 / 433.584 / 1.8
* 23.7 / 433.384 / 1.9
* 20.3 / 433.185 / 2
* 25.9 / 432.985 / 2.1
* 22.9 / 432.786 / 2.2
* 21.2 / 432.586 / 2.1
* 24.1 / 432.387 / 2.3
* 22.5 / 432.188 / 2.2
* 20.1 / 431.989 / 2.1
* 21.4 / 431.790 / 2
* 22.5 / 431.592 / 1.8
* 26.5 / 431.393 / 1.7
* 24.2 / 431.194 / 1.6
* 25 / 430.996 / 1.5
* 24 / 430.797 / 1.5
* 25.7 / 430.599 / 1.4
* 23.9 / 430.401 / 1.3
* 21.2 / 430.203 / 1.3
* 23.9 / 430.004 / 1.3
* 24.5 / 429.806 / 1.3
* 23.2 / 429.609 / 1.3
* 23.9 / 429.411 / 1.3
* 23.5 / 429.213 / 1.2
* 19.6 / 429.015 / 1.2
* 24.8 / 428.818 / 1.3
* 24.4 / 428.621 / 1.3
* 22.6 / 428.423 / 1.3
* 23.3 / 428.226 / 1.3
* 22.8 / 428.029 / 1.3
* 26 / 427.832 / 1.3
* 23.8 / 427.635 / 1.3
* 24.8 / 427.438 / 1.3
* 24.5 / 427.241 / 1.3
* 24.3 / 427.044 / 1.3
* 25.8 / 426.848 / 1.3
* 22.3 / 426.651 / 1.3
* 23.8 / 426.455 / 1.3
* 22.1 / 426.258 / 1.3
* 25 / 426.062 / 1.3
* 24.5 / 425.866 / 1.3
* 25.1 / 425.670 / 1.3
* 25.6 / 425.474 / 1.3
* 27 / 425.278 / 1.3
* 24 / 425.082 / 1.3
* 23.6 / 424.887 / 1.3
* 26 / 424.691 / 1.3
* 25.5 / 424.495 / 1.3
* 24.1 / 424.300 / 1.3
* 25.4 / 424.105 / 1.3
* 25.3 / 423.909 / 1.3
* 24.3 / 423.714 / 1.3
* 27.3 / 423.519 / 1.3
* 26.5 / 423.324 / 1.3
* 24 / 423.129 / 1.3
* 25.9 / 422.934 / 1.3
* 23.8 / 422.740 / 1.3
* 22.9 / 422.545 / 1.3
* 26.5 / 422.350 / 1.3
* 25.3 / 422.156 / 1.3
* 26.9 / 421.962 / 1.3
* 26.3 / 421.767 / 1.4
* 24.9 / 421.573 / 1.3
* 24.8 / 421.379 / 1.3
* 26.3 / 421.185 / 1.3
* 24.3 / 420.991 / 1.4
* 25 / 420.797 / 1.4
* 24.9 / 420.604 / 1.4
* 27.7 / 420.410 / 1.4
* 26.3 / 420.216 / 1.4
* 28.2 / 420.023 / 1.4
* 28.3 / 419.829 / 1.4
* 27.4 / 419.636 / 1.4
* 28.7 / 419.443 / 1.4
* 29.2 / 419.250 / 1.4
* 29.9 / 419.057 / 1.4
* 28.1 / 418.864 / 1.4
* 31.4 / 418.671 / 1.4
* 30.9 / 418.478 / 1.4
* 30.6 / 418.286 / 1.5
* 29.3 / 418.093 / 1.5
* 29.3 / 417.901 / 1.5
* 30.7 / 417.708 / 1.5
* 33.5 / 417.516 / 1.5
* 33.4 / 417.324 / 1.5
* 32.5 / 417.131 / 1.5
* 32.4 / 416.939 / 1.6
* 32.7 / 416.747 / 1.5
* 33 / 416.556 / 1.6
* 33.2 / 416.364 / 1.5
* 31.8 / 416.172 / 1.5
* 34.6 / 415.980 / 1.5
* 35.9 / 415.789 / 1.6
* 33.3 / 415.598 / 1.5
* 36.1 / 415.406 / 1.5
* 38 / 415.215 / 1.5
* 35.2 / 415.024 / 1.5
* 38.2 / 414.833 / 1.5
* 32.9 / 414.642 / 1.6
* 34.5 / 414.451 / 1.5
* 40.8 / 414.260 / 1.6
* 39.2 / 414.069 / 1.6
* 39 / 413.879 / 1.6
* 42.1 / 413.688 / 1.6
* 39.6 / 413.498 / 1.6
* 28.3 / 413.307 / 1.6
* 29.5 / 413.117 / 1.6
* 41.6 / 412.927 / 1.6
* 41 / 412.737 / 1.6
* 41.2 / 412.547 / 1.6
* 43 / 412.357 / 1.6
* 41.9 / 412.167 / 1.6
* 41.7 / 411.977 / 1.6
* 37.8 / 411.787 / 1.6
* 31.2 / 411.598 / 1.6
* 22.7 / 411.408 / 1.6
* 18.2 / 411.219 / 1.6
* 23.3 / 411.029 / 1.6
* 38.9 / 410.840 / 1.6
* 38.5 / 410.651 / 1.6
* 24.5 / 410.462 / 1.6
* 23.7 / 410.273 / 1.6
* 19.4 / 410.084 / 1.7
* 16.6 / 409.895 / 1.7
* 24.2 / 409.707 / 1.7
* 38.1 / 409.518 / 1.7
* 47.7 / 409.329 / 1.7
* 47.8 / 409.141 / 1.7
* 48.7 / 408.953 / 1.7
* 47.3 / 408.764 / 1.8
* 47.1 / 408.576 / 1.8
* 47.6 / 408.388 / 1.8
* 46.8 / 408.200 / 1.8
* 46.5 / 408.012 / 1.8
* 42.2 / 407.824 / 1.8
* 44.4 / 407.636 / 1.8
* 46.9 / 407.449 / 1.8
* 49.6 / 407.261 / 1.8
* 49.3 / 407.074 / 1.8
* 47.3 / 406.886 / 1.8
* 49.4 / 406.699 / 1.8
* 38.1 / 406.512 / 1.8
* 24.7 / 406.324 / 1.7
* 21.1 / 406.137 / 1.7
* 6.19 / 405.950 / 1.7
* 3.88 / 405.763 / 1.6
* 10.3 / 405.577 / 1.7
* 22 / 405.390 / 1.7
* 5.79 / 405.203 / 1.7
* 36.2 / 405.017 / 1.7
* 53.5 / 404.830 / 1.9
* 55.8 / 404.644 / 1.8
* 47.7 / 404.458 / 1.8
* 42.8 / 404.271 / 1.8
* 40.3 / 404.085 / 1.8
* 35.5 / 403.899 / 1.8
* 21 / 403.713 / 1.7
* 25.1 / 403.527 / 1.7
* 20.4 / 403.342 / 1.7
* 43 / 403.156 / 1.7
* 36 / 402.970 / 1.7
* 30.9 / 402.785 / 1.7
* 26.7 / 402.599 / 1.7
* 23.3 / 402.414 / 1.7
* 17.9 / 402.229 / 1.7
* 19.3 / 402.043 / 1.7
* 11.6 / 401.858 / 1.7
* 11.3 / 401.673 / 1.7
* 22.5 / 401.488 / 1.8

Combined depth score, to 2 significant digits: -27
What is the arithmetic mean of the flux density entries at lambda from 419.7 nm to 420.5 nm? 27.6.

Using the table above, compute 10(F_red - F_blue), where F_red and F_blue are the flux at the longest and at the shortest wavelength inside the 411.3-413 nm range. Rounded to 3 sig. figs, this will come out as 189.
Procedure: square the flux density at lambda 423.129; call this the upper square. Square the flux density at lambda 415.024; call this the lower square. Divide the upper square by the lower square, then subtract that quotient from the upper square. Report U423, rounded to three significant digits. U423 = 576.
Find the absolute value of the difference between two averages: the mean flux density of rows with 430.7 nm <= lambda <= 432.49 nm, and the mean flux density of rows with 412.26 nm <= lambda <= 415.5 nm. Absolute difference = 14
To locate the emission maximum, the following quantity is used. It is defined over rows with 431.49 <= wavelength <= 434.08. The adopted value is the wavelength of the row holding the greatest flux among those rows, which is 432.985 nm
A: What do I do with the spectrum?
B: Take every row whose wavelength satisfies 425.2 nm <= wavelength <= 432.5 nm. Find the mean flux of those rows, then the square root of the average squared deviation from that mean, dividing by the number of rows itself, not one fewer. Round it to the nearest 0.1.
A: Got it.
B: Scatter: 1.6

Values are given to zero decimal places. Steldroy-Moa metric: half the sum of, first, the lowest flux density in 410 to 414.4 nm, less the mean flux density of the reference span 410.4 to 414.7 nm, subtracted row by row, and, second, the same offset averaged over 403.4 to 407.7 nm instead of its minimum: -9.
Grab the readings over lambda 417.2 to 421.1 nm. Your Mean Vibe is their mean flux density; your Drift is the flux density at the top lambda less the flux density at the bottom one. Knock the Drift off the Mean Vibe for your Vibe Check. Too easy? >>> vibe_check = 38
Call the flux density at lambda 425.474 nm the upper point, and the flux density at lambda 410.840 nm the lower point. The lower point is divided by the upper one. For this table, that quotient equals 1.52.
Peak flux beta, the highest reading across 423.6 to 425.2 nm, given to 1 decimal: 26.0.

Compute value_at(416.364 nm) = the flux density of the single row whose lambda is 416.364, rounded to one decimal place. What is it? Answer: 33.2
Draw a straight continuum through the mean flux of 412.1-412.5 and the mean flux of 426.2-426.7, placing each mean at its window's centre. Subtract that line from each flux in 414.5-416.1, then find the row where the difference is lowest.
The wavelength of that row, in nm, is 414.642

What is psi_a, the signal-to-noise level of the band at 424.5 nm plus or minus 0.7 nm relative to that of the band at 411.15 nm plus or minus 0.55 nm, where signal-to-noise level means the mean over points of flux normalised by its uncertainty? 1.1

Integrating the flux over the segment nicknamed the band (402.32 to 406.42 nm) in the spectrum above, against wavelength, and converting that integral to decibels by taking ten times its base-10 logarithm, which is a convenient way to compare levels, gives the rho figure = 20.7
